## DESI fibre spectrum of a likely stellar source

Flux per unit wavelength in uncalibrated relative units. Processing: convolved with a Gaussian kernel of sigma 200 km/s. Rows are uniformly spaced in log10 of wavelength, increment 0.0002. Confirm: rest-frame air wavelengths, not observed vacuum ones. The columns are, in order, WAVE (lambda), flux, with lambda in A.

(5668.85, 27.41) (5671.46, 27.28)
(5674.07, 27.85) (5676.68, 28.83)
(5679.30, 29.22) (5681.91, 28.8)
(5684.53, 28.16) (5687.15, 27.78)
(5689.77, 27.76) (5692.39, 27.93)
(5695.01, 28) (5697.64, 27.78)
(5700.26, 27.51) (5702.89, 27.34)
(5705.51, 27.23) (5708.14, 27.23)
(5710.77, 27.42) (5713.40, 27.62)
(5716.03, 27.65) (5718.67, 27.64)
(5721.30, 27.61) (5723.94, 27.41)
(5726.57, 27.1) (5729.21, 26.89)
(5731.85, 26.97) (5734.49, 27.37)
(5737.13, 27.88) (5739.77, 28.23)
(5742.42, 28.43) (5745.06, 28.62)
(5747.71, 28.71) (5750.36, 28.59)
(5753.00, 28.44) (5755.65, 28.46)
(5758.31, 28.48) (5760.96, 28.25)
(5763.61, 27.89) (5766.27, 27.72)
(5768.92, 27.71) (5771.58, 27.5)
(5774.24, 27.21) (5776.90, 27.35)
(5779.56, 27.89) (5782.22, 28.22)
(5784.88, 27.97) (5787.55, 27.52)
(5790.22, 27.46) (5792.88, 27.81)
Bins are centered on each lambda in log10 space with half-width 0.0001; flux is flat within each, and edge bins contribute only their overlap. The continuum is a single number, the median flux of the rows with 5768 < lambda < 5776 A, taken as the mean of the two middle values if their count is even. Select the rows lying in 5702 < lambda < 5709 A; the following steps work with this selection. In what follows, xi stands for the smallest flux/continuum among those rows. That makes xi 0.990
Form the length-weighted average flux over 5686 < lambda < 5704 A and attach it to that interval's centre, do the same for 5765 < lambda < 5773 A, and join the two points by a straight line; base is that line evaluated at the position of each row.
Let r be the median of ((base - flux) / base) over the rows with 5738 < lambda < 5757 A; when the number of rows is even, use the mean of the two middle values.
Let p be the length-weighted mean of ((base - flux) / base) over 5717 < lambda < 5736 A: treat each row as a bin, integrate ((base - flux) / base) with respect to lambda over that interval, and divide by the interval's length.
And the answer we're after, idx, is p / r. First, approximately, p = 0.014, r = -0.029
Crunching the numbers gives -0.5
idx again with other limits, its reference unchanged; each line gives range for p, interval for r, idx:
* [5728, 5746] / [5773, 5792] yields -0.8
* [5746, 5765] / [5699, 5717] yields -2.6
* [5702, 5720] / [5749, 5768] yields -0.3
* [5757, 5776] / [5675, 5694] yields 0.4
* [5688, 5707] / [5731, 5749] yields -0.1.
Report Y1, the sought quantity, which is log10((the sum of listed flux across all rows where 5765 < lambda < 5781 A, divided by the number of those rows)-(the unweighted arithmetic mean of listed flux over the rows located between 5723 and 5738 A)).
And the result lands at -0.5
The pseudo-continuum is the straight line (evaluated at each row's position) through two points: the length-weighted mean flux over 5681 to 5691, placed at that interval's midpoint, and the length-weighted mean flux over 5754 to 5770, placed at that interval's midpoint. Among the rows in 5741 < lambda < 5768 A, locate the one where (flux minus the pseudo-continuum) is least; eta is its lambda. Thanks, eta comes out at 5766.27 A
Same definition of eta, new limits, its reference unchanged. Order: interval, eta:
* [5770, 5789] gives 5774.24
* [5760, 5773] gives 5771.58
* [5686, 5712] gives 5708.14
